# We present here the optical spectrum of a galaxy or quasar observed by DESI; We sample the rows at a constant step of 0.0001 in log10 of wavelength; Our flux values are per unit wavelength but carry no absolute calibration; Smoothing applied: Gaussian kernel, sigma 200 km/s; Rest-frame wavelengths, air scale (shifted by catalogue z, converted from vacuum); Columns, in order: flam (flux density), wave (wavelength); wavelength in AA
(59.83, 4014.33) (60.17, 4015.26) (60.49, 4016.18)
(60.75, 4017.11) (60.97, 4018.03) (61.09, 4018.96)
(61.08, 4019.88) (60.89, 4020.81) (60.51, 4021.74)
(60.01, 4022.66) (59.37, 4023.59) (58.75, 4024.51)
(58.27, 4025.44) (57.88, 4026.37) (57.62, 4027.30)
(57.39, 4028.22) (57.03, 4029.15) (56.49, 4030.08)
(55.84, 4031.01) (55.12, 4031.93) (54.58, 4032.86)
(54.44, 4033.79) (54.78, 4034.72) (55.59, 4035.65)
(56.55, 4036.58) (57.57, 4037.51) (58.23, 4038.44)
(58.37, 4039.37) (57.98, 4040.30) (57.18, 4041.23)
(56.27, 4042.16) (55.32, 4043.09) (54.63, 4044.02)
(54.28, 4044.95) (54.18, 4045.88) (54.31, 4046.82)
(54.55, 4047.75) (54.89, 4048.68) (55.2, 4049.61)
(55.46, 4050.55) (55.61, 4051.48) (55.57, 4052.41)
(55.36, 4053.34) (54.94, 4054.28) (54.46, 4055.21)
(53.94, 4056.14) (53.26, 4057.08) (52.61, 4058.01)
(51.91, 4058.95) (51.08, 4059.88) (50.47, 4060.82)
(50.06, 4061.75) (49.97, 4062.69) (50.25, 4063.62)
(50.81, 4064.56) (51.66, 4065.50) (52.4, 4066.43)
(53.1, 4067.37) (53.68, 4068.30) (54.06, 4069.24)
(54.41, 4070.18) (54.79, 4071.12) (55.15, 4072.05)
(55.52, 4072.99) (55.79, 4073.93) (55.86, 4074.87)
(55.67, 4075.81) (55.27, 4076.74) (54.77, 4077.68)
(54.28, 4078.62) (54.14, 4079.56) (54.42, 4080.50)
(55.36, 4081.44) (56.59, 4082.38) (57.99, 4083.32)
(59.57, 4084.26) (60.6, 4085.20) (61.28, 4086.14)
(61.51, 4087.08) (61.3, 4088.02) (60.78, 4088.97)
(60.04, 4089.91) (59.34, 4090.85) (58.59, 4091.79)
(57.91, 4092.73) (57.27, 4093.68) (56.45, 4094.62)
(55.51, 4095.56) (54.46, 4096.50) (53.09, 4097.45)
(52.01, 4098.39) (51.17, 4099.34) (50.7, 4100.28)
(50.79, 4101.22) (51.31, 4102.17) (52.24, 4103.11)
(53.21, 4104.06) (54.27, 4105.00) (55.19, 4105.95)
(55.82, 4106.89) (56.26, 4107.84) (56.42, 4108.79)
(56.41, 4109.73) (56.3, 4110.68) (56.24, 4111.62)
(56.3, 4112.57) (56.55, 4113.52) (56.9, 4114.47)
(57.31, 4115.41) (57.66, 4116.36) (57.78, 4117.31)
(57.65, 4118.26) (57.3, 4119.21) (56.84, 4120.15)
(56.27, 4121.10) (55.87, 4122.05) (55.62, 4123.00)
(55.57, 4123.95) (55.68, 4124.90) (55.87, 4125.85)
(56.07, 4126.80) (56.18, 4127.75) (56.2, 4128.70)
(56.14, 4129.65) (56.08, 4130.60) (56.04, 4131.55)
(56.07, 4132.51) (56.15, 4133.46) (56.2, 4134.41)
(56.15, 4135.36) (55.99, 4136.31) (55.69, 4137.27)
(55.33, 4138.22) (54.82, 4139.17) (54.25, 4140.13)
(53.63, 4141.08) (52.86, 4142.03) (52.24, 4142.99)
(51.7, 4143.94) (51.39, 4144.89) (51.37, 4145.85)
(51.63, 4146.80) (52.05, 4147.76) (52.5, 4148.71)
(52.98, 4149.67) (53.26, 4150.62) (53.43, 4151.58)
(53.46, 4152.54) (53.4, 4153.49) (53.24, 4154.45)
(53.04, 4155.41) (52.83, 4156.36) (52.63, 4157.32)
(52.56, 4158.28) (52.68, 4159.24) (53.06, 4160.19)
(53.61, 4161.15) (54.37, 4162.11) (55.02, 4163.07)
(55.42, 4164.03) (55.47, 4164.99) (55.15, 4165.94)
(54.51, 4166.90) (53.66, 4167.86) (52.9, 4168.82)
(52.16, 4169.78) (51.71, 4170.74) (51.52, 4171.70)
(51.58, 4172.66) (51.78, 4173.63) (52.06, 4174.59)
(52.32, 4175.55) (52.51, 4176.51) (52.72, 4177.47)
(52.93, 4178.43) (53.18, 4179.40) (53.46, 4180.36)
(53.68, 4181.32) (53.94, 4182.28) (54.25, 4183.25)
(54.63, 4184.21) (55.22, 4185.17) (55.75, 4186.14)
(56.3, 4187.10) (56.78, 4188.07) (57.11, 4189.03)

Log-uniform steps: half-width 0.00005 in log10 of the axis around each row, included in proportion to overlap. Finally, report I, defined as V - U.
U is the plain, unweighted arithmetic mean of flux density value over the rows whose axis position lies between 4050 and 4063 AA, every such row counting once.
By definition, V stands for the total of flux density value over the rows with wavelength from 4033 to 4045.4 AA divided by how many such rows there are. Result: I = 3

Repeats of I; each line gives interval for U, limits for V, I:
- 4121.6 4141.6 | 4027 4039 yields 1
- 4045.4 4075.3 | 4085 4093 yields 7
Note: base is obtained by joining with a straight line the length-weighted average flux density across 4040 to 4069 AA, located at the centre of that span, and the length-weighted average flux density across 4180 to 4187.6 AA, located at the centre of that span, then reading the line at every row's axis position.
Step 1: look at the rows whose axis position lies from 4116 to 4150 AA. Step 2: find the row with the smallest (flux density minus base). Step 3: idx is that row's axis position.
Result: 4145.85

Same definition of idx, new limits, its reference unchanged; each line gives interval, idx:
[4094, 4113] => 4100.28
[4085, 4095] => 4094.62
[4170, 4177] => 4171.70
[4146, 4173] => 4171.70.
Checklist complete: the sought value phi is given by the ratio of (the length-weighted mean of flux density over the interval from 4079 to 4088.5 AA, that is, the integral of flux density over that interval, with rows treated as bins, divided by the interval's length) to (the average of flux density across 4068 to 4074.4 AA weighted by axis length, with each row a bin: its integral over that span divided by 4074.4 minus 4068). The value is 1.06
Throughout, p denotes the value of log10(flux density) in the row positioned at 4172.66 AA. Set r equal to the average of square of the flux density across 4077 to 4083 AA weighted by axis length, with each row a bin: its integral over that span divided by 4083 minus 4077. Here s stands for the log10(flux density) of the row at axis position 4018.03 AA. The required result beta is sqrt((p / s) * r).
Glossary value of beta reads 53.9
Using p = 1.71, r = 3026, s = 1.79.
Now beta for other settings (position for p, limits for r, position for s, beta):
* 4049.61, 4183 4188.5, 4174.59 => 55.9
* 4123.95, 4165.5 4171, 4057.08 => 53.7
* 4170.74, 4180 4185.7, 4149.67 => 54.1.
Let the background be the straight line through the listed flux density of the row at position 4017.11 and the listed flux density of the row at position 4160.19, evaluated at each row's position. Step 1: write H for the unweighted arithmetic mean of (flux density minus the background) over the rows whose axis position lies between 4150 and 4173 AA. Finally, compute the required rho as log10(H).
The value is -0.42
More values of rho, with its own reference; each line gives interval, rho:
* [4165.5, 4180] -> -0.49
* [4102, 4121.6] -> -0.61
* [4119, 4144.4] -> -0.08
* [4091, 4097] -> -1.05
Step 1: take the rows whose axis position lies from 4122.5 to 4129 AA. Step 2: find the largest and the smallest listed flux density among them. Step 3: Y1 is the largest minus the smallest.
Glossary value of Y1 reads 0.6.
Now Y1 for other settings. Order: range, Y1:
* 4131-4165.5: 4.8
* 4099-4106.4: 4.5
